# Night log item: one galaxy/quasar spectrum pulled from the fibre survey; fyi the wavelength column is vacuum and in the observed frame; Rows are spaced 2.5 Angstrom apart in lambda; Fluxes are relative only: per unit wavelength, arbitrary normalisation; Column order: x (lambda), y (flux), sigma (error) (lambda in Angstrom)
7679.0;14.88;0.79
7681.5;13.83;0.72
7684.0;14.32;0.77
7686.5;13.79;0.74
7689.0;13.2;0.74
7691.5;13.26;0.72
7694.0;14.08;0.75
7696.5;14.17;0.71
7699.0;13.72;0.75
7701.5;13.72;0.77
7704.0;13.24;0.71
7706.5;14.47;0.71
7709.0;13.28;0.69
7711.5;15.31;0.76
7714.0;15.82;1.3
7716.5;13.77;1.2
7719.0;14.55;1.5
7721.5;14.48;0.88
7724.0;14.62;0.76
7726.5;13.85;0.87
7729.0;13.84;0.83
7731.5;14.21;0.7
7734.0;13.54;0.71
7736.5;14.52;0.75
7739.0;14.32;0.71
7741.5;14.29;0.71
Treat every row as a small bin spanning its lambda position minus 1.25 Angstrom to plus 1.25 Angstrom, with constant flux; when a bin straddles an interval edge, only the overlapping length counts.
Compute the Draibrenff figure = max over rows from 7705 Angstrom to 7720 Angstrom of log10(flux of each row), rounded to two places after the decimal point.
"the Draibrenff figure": 1.20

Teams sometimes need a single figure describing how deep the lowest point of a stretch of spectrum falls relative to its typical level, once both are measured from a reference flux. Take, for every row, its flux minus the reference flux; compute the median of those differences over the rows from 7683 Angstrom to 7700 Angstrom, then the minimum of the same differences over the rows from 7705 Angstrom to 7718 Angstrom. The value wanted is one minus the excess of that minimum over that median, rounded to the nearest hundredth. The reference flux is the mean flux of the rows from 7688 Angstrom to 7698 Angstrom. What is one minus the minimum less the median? 1.51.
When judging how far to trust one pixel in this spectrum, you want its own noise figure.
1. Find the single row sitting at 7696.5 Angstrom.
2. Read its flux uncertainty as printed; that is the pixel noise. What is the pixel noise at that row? 0.71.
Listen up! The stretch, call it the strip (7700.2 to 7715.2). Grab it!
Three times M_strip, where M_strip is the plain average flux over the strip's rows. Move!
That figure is 42.9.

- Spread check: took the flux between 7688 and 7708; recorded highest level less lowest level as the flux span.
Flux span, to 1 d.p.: 1.3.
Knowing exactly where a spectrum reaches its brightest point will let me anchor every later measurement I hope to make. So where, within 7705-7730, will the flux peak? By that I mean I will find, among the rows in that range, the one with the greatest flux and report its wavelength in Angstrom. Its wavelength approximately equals 7714.0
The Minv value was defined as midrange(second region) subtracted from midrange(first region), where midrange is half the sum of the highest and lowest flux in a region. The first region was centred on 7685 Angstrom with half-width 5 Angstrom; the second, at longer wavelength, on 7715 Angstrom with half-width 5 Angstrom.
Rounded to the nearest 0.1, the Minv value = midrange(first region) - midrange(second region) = -1.0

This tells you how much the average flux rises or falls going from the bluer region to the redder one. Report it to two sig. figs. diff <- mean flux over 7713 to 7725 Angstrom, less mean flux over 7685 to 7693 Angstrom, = 1.2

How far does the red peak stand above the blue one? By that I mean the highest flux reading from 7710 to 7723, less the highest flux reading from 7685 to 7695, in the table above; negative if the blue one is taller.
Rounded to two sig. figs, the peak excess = 1.7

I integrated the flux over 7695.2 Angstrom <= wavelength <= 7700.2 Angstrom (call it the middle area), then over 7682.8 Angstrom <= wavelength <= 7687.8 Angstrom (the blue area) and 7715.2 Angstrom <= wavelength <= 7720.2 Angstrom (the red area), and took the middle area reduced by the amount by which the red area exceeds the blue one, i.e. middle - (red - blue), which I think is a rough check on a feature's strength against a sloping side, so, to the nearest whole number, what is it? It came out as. 69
